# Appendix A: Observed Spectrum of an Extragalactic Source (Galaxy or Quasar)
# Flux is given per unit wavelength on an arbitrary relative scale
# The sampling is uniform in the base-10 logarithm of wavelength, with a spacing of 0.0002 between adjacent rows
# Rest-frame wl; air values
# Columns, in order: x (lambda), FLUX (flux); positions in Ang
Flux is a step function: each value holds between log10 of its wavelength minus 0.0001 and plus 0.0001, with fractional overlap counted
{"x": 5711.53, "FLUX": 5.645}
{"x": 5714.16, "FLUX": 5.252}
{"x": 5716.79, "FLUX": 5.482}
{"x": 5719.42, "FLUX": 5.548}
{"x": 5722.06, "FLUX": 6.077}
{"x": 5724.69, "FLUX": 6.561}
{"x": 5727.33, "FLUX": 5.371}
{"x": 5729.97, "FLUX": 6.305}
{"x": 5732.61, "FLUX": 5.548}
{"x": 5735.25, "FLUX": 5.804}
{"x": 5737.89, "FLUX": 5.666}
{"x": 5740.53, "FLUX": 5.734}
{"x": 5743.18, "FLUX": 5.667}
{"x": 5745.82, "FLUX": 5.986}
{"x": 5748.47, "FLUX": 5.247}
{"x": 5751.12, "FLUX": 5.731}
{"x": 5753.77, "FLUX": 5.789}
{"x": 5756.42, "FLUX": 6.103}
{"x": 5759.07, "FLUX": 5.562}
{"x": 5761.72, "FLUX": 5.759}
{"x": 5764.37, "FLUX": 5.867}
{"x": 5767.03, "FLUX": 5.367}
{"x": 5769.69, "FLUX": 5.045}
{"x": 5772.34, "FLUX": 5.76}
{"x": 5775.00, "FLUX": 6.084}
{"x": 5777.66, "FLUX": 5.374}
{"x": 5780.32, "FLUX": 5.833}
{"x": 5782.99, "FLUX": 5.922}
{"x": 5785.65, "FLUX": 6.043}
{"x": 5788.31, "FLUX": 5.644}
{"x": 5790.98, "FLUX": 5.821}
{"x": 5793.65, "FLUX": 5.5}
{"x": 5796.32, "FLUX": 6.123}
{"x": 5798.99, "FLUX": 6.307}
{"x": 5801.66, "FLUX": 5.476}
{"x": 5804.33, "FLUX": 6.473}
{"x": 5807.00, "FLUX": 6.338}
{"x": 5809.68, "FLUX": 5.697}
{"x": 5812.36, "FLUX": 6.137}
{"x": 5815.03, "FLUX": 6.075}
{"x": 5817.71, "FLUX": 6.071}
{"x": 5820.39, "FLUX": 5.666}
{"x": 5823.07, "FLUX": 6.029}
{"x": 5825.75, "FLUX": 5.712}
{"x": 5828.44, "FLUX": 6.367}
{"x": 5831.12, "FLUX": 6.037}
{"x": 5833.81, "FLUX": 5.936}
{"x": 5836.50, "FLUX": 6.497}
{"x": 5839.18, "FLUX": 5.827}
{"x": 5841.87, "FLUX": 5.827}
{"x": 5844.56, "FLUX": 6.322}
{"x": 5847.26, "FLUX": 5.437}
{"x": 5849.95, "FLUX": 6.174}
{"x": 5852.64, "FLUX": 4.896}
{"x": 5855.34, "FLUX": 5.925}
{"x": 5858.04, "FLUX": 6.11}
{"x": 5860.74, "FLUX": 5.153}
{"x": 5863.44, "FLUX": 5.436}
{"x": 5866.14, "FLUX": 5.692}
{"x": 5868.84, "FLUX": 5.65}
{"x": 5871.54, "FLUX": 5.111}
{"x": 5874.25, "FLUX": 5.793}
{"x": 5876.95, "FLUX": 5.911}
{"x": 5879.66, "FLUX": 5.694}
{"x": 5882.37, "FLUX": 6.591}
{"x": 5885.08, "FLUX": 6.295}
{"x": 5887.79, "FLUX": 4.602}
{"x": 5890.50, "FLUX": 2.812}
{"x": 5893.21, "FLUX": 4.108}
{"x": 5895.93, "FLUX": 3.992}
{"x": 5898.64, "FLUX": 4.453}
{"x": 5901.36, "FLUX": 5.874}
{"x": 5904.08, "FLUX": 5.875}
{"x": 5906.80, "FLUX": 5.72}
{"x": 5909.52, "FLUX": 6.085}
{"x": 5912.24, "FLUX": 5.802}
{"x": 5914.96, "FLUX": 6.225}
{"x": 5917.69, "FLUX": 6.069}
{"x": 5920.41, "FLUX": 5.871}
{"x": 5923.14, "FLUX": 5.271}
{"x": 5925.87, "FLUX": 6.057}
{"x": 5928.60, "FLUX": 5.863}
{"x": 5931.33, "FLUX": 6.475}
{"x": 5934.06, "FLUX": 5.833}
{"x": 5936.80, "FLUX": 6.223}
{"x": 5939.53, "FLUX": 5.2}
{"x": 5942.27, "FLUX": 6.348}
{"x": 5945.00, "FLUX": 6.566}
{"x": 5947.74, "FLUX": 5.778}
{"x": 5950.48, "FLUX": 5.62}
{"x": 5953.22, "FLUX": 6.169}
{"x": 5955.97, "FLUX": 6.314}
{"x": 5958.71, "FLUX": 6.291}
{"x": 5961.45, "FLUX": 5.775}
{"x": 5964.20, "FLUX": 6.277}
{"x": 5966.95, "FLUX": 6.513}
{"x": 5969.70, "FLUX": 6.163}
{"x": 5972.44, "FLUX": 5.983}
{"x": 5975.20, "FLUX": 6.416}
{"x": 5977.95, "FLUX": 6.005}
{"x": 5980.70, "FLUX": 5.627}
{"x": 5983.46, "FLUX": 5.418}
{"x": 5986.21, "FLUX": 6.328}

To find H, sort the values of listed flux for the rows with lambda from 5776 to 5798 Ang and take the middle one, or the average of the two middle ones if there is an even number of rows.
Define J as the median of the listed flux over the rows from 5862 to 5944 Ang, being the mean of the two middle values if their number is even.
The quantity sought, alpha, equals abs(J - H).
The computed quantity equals 0.01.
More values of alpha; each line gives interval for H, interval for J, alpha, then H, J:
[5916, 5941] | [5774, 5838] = 0.16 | 5.87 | 6.03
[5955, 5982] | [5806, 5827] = 0.17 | 6.22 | 6.05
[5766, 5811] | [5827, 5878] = 0.01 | 5.82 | 5.83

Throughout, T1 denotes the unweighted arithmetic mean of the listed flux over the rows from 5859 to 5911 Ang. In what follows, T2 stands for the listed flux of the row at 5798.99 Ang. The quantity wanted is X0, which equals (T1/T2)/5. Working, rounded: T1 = 5.31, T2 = 6.307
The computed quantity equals 0.168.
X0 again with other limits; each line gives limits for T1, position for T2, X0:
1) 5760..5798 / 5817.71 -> 0.189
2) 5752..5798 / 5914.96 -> 0.184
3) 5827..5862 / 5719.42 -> 0.212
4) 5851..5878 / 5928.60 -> 0.190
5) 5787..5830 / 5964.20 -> 0.190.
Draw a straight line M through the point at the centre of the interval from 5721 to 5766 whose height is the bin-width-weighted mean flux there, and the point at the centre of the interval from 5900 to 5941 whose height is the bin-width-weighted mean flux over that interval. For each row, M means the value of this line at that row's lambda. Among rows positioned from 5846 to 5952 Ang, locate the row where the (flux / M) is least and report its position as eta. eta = 5890.50 Ang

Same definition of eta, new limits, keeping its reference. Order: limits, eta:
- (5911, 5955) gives 5939.53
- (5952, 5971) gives 5961.45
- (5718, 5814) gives 5769.69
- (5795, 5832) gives 5801.66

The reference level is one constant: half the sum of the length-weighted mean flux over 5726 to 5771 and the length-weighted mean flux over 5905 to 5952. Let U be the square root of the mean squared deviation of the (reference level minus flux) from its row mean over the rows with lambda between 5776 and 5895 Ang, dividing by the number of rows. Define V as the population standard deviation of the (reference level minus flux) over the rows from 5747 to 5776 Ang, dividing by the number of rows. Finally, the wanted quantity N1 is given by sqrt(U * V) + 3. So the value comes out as 3.46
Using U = 0.66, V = 0.3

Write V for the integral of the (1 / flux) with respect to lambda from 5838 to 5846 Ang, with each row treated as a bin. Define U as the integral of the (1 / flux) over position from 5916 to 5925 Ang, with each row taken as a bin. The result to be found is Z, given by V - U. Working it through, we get -0.23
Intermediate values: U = 1.56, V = 1.34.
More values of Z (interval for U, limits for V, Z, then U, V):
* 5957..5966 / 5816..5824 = -0.12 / 1.47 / 1.35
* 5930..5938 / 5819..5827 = 0.08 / 1.30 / 1.38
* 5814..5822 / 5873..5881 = 0.03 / 1.35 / 1.38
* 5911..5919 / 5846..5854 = 0.14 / 1.33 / 1.47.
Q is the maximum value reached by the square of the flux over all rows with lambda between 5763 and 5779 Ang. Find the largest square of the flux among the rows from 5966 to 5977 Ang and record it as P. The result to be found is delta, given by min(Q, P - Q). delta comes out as 5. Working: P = 42.4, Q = 37.0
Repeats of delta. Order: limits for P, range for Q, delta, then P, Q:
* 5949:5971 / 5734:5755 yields 7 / 42.4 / 35.8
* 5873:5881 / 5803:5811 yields -7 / 34.9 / 41.9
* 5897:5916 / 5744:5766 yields 2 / 38.8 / 37.2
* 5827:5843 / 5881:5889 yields -1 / 42.2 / 43.4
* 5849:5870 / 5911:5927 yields -1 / 38.1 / 38.8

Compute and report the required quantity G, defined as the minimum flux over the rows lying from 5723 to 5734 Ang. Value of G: 5.371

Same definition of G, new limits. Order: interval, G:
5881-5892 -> 2.812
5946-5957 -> 5.62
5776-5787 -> 5.374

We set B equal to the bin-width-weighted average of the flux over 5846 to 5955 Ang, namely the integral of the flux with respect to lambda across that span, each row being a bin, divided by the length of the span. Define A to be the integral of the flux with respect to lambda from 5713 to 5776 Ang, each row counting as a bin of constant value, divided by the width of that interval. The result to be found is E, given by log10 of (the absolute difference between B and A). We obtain -1.01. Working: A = 5.72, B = 5.6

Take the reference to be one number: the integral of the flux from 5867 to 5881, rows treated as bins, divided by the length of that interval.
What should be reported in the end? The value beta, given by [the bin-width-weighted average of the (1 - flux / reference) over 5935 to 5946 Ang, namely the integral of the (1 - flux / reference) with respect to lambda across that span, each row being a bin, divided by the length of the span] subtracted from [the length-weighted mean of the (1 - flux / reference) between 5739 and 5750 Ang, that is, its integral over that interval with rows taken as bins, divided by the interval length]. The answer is 0.07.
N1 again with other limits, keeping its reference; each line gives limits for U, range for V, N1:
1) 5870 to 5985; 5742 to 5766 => 3.42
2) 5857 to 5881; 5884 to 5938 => 3.54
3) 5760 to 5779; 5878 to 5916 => 3.59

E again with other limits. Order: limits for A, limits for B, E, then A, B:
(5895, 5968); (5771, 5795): -0.98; 5.88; 5.8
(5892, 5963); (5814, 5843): -0.63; 5.77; 6.0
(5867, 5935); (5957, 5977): -0.17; 5.52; 6.2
